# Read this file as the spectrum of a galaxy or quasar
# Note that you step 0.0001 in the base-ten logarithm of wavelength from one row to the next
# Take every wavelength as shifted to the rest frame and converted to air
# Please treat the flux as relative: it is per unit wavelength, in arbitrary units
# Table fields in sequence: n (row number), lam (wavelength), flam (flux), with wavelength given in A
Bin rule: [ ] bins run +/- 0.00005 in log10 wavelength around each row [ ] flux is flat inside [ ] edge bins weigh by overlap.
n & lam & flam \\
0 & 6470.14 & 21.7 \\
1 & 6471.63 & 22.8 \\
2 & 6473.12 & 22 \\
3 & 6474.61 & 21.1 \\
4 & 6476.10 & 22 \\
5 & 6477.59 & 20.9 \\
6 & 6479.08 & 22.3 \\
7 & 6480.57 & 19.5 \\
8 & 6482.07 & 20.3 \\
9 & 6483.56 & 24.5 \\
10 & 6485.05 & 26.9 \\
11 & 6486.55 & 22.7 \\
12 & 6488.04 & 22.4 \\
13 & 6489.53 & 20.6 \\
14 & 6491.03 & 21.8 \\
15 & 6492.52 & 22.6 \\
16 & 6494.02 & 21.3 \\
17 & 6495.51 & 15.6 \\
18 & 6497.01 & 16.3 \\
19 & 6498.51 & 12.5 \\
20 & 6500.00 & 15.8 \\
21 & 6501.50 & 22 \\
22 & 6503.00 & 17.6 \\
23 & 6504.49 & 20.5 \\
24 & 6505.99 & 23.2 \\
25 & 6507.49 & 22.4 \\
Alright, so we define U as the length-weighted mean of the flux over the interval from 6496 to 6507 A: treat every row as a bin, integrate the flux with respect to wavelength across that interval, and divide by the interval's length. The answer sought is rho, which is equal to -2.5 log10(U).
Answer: -3.16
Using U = 18.3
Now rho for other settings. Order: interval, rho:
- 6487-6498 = -3.25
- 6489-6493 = -3.34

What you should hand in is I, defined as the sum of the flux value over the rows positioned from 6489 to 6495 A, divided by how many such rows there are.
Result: 21.6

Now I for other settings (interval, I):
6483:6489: 24.1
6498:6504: 17.0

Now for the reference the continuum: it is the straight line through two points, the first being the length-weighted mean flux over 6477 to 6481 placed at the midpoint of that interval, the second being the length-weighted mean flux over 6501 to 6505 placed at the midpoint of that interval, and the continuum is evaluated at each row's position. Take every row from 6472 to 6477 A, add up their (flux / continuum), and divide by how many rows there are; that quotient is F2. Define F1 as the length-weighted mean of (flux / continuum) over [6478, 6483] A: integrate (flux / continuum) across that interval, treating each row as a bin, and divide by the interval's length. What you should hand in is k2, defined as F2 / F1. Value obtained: 1.03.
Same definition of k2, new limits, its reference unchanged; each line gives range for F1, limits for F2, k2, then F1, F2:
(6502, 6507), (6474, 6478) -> 0.97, 1.04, 1.01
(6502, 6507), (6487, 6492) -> 1.01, 1.04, 1.05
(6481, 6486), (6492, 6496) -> 0.86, 1.13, 0.98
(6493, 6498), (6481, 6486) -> 1.31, 0.87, 1.15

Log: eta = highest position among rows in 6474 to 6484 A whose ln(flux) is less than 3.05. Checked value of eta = 6482.07 A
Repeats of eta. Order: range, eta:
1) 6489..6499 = 6498.51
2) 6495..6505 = 6504.49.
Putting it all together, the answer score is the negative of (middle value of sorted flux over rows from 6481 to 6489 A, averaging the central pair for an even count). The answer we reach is -22.7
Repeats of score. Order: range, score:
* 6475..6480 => -22.0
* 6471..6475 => -22.0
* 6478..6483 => -20.3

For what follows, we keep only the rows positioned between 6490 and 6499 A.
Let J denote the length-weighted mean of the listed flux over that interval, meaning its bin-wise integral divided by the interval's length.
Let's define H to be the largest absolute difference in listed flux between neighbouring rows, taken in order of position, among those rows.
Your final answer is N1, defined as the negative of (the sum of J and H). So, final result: -24.3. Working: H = 6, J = 18.6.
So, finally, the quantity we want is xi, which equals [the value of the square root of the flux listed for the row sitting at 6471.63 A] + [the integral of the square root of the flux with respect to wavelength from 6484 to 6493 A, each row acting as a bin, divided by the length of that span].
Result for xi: 9.6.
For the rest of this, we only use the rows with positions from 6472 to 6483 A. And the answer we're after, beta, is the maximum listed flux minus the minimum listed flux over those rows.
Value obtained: 3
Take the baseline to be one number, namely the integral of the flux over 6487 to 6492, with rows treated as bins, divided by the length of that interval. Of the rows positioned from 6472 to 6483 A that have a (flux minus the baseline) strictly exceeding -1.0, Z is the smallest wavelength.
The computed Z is 6473.12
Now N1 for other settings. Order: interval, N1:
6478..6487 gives -26.8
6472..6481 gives -24.2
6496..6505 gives -23.5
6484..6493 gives -27.1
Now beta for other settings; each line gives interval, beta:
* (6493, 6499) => 9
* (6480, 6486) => 7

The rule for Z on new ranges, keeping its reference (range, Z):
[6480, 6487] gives 6483.56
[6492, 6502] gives 6492.52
